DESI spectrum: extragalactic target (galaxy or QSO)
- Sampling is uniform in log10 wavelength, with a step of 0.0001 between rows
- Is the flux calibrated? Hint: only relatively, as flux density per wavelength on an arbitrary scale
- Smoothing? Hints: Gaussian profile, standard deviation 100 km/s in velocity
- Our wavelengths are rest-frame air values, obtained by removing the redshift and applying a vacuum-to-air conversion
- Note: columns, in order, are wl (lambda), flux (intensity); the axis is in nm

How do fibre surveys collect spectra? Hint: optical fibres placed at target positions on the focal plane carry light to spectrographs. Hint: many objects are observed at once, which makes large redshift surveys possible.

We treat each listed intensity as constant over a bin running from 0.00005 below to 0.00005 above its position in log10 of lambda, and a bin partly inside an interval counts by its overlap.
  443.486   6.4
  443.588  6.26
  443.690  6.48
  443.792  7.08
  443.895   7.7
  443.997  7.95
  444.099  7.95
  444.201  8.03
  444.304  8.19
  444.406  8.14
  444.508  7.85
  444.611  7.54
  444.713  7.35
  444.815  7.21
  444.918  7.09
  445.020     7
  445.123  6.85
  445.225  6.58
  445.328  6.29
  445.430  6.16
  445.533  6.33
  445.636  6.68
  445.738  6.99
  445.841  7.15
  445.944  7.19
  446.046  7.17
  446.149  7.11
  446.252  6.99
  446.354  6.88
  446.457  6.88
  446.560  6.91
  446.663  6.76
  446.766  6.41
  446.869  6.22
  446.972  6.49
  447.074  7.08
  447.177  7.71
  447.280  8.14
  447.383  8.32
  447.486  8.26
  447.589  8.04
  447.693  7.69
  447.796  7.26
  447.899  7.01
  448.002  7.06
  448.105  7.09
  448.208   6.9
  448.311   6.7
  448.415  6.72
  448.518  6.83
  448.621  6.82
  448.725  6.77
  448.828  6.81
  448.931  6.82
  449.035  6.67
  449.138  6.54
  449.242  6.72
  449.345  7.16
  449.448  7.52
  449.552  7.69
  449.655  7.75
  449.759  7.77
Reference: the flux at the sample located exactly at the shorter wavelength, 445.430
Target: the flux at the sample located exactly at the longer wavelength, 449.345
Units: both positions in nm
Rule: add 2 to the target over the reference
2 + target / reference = 3.16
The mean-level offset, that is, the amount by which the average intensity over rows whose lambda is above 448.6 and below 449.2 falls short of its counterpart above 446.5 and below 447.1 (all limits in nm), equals -0.09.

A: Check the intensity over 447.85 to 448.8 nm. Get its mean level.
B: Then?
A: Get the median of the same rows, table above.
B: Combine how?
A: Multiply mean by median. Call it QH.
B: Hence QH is 47.0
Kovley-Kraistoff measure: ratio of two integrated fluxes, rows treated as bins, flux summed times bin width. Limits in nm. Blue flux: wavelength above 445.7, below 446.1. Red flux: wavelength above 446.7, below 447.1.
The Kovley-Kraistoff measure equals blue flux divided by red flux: 1.09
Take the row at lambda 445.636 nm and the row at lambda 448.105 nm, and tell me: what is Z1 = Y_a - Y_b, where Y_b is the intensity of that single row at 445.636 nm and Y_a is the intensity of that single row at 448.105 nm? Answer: 0.41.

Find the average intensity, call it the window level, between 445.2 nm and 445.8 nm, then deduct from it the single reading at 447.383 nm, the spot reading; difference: -1.8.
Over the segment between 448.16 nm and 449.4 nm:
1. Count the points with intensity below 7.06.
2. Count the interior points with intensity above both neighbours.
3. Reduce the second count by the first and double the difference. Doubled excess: -18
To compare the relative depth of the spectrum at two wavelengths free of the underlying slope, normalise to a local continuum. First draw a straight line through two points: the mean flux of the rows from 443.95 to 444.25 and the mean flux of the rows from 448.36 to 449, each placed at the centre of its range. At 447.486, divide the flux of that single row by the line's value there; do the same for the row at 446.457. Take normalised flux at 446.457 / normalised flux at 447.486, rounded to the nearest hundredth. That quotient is 0.80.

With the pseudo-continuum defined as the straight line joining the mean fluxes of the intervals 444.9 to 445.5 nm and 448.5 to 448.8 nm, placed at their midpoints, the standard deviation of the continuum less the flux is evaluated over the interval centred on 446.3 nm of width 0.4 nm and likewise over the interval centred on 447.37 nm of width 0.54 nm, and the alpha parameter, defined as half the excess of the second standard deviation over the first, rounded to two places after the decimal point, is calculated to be 0.06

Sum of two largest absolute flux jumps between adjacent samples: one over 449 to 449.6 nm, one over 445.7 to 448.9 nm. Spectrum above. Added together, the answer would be 1.07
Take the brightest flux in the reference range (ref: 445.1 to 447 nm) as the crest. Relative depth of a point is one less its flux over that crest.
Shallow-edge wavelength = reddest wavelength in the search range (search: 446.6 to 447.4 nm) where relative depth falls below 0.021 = 447.383 nm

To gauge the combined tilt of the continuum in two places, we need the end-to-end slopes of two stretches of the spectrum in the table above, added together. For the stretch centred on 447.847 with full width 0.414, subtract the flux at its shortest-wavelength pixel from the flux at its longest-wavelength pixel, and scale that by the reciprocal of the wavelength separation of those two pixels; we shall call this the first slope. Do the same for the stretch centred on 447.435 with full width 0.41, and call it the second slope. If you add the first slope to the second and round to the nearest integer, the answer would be -2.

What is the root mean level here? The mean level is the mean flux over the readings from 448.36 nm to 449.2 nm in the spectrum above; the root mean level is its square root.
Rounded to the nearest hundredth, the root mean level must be 2.60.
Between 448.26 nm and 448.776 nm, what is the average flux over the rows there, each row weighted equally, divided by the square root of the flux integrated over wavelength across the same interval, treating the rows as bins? 3.62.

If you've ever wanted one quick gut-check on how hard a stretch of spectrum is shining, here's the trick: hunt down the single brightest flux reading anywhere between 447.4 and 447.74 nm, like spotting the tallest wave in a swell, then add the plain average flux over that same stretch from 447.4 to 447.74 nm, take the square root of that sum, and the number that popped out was 4.03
